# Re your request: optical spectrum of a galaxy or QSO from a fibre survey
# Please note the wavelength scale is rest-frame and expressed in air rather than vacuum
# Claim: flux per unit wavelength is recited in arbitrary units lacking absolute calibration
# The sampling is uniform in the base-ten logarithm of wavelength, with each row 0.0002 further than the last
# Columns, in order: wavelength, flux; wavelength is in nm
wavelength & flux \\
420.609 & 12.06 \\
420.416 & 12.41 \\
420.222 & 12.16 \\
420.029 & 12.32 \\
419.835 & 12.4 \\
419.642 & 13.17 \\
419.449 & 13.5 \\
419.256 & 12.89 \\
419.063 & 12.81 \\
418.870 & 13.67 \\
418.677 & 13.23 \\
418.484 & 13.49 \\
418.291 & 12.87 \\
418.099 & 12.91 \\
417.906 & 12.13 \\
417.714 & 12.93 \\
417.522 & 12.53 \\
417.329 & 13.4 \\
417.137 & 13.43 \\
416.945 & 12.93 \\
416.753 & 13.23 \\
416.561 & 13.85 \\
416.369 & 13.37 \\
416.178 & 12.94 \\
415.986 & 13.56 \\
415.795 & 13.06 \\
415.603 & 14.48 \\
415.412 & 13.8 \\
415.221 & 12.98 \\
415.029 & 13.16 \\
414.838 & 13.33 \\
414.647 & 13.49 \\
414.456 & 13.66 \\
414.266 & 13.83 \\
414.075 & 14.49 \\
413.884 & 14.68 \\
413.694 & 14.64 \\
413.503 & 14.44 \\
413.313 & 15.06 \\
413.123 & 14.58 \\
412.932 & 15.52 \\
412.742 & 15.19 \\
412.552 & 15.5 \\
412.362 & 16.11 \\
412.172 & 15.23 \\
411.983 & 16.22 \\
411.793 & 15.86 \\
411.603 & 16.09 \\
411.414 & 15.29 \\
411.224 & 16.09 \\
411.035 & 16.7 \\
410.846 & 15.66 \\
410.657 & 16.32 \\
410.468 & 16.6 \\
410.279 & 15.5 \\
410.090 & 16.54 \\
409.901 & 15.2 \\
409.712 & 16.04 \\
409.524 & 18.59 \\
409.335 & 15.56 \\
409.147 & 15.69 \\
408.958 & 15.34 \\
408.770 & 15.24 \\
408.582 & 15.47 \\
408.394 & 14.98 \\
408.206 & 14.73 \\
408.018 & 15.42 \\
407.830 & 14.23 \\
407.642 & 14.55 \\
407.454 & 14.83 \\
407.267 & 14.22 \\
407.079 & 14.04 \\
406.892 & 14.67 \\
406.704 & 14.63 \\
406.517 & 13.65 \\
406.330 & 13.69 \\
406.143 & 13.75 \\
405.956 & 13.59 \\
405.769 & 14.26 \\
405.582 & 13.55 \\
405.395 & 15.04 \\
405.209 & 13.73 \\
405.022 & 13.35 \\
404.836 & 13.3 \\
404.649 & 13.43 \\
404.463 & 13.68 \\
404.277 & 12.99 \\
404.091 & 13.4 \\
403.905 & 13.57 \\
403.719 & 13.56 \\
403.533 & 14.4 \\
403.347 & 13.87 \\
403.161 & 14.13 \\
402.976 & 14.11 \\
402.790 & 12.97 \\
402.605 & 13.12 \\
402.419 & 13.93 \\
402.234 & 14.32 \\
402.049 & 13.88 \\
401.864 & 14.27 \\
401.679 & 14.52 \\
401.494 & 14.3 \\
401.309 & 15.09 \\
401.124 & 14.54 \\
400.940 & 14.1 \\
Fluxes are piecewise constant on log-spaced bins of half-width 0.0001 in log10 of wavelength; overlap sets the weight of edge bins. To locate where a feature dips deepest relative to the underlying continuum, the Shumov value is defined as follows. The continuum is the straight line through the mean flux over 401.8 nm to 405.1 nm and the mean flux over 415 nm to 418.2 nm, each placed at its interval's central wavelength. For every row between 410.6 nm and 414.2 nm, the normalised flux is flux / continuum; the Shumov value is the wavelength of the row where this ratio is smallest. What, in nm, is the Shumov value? 413.503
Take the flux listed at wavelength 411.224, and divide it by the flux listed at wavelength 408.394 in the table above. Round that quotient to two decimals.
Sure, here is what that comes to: 1.07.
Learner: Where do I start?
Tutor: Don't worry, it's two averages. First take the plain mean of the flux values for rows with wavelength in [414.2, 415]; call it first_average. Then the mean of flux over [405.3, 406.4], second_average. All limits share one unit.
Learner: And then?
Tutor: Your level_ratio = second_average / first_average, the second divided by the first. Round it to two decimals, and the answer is 1.03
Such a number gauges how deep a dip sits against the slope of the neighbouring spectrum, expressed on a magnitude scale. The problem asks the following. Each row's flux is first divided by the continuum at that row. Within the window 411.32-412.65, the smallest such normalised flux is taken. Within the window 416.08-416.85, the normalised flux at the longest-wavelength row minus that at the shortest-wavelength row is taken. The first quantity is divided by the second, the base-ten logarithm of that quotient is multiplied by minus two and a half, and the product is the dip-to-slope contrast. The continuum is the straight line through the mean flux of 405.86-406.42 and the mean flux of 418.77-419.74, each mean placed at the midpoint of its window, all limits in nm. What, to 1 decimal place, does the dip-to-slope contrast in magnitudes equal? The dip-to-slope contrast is -4.2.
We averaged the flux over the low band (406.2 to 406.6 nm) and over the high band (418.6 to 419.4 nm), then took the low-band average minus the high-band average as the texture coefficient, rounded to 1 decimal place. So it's 0.5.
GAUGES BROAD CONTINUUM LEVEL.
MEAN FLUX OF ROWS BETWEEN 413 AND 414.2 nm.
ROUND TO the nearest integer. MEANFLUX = 15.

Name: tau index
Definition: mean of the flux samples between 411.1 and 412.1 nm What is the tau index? 15.9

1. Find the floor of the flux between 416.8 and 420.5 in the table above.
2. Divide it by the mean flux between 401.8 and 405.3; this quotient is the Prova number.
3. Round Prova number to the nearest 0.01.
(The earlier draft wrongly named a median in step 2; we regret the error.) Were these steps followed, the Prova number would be 0.89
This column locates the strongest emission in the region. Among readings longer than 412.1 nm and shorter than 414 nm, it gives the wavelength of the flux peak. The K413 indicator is 412.362 nm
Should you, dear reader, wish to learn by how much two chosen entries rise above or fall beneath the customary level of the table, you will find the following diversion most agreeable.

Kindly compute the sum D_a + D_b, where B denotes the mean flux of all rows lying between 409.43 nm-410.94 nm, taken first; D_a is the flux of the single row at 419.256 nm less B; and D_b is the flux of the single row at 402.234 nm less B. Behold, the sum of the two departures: -5.4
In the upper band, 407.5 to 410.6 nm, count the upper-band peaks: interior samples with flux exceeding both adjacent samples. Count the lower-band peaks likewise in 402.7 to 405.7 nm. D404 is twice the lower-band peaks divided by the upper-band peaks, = 2.00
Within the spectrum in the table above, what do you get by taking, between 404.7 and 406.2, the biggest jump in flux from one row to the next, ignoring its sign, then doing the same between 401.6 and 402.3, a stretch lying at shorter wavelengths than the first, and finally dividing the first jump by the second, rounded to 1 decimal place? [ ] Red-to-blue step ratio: 3.4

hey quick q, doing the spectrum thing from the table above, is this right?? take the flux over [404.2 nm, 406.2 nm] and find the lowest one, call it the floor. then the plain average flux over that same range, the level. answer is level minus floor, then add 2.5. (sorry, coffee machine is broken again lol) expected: 3.21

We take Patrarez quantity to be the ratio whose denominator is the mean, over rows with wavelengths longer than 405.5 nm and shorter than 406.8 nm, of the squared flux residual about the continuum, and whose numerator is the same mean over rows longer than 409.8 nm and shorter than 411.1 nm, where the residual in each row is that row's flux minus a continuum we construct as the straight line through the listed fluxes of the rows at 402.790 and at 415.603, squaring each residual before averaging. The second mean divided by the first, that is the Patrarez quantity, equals 13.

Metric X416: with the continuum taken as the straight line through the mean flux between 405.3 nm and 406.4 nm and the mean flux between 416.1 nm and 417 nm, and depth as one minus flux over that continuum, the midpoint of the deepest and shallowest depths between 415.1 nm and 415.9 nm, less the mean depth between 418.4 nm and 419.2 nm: -0.02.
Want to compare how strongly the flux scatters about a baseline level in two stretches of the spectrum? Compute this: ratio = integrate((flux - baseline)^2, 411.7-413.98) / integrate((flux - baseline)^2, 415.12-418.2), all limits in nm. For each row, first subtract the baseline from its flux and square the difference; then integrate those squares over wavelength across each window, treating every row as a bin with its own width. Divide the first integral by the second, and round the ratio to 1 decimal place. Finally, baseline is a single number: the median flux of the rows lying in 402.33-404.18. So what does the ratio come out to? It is 3.7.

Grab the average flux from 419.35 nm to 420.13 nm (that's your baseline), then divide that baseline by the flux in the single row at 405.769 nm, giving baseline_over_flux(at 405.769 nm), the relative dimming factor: 0.901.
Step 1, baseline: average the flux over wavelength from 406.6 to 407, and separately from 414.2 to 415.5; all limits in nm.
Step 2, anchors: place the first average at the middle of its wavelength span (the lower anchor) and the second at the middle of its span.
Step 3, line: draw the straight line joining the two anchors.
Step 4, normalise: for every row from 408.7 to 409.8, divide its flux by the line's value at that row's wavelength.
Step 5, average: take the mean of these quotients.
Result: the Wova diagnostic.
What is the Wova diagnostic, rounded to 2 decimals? 1.13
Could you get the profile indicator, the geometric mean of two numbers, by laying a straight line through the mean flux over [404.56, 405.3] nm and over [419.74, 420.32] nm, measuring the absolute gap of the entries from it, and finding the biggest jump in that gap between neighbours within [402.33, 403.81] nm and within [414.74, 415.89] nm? 1.08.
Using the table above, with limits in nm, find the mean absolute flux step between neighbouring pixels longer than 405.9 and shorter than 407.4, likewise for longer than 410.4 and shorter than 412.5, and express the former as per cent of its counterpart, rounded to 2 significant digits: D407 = 45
